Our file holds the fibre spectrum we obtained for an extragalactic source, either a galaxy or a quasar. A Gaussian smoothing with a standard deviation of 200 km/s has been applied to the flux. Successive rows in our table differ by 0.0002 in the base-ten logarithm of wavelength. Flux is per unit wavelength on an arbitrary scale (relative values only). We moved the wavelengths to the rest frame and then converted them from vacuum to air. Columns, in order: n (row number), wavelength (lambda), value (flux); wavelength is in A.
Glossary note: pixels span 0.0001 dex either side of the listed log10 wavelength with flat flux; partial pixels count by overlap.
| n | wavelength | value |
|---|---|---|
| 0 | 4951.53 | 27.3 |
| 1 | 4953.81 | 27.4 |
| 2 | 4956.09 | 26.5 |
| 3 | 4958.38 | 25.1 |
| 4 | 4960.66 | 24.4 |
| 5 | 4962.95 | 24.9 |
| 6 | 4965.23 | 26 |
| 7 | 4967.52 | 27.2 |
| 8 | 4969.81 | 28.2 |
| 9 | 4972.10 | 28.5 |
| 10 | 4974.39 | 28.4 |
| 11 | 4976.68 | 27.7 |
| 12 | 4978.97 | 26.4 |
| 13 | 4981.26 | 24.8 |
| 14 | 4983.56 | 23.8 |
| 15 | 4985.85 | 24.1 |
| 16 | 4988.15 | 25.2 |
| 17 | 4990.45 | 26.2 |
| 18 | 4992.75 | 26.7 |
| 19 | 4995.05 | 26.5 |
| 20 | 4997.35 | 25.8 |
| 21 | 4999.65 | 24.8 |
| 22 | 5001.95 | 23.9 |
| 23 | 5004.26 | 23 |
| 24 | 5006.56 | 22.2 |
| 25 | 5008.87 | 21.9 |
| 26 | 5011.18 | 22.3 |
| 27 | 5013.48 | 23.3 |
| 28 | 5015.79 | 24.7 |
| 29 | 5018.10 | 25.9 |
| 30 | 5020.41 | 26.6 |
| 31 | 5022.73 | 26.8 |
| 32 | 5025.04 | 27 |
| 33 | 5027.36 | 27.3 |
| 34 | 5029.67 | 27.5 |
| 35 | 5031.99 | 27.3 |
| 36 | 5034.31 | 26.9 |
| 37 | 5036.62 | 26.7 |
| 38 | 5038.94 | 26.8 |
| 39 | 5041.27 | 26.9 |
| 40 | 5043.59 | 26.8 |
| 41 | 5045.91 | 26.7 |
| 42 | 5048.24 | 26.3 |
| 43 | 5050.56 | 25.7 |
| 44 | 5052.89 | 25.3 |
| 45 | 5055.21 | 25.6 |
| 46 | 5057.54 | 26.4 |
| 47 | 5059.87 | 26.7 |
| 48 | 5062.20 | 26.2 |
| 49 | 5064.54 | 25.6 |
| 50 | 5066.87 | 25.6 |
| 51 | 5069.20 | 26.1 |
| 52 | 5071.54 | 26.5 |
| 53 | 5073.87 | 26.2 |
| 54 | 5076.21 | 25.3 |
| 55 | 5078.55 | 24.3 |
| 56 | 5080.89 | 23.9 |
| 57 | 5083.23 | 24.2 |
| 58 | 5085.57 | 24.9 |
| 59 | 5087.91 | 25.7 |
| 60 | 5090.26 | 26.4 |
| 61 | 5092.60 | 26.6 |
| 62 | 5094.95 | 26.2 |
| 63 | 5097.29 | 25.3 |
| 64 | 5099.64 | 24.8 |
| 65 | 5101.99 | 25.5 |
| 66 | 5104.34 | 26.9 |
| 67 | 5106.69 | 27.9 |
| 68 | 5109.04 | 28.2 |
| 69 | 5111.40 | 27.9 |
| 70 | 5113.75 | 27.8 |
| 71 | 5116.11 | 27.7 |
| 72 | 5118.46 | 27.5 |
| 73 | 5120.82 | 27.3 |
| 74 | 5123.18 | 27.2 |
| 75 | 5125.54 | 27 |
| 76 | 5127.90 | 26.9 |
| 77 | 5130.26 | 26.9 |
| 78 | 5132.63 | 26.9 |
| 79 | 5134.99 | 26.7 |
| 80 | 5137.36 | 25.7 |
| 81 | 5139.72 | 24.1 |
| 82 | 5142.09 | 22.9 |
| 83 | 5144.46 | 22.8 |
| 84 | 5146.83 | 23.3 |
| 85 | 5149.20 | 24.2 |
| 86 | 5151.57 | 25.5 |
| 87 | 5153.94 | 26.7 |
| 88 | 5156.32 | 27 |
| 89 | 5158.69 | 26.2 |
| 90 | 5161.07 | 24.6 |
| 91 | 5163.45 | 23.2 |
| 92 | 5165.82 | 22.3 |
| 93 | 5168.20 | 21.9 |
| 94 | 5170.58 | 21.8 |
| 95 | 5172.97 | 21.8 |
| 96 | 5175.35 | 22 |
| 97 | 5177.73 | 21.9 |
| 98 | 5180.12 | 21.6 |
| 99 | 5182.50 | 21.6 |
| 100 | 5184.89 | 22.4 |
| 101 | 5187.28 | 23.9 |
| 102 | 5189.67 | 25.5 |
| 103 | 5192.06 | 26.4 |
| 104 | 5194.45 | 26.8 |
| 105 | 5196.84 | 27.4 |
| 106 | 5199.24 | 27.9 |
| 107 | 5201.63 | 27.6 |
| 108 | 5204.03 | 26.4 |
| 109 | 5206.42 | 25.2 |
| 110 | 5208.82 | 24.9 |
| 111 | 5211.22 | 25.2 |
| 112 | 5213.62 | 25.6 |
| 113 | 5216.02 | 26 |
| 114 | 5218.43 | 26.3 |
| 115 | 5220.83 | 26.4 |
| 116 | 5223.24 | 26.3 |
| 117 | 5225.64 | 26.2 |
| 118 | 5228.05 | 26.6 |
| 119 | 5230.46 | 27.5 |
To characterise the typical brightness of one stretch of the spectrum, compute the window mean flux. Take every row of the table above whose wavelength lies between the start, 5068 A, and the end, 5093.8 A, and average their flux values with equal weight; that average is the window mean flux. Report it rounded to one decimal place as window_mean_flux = 25.5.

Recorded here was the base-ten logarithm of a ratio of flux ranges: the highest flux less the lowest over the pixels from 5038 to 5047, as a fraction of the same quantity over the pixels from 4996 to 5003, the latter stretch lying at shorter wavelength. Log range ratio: -0.98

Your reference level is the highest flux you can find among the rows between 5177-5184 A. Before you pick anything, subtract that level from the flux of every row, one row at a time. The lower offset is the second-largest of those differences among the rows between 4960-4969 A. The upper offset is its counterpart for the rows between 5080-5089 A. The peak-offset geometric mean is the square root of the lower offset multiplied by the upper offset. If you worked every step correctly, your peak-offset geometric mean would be 3.5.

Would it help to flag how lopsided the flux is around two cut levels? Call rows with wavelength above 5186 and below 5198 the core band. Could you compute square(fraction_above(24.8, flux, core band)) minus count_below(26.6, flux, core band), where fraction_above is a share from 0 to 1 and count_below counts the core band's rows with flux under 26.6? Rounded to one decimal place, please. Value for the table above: -2.4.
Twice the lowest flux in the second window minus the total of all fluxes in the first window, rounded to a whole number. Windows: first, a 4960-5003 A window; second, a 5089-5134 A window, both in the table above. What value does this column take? -444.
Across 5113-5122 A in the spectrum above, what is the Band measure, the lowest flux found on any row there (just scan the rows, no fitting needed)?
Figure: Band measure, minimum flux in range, 27.3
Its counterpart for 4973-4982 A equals 24.8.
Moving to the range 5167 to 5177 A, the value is 21.8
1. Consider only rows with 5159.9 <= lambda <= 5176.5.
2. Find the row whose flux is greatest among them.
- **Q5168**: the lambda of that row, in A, 5161.07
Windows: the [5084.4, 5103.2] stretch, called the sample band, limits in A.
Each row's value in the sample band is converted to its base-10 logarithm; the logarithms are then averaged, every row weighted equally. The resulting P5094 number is 1.41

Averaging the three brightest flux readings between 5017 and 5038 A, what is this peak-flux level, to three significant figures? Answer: 27.4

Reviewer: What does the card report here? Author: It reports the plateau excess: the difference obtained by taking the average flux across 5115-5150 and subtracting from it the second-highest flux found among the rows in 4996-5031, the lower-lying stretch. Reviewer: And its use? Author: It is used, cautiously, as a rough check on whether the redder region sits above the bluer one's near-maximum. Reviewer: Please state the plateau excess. -1.5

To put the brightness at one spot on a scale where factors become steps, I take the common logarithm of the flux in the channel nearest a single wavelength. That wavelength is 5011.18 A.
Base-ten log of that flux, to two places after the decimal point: 1.35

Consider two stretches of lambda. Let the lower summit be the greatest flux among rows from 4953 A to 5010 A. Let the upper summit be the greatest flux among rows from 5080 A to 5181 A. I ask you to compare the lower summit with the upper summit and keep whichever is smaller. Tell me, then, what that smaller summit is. 28.2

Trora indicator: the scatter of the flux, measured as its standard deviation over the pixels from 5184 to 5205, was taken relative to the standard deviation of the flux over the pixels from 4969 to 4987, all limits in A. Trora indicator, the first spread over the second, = 0.9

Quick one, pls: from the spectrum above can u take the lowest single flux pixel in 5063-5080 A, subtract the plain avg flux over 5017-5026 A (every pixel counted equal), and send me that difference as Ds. -2.3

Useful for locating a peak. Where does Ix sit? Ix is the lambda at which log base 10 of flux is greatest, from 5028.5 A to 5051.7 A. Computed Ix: 5029.67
